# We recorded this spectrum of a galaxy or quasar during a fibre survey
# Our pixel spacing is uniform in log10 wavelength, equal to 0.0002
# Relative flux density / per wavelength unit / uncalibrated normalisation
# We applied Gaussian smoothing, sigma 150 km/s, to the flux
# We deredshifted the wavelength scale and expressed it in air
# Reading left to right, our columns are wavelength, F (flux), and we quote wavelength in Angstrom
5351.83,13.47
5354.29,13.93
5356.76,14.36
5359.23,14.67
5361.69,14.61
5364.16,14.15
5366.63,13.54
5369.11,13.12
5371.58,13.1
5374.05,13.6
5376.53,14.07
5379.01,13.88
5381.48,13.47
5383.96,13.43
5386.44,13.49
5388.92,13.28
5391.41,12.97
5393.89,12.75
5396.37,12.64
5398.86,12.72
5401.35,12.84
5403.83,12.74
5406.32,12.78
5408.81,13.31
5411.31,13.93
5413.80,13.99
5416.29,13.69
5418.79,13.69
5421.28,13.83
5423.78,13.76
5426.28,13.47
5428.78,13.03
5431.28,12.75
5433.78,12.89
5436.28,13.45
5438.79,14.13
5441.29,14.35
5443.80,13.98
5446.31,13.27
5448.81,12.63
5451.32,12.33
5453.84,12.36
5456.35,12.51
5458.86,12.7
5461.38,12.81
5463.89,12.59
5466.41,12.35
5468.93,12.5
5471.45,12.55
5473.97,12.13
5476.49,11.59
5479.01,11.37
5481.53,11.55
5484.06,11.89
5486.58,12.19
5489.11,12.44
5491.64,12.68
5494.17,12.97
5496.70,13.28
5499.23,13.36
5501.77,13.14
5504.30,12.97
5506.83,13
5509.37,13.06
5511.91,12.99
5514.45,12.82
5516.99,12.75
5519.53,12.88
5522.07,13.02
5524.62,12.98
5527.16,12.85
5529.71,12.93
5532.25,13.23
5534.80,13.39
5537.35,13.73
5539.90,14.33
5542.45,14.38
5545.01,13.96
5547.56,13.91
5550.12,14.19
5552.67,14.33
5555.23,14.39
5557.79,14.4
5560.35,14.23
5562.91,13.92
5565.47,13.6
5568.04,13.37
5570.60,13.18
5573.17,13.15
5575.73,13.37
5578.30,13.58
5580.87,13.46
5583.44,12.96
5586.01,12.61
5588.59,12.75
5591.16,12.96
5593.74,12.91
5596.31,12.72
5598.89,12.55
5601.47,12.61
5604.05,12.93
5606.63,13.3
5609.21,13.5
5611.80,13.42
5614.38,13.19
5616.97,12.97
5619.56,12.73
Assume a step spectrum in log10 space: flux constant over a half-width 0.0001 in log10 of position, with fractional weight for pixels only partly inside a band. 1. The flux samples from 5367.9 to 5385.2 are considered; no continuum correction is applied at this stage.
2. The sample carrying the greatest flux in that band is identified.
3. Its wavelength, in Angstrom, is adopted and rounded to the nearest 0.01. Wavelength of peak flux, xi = 5376.53 Angstrom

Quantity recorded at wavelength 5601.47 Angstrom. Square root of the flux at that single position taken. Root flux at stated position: 3.55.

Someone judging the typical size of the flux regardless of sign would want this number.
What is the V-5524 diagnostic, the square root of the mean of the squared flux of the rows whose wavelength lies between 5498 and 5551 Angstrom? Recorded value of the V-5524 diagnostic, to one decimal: 13.3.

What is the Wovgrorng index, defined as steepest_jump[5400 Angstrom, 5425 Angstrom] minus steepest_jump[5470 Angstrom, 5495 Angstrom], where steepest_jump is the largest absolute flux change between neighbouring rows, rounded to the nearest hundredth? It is 0.08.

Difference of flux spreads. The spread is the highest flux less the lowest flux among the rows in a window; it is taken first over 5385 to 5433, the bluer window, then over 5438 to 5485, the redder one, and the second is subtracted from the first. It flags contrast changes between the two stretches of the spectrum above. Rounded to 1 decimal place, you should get -1.6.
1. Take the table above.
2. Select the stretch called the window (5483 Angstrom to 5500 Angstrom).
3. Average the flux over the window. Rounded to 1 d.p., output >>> 12.7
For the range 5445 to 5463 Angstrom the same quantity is 12.7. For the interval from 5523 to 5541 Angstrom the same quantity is 13.3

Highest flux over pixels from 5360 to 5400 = 14.61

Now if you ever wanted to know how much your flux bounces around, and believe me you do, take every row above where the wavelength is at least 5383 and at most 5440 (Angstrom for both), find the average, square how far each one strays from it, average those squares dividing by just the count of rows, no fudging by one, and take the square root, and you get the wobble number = 0.47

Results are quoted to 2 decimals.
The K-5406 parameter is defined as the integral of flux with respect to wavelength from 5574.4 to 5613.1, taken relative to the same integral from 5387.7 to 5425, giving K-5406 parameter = 1.02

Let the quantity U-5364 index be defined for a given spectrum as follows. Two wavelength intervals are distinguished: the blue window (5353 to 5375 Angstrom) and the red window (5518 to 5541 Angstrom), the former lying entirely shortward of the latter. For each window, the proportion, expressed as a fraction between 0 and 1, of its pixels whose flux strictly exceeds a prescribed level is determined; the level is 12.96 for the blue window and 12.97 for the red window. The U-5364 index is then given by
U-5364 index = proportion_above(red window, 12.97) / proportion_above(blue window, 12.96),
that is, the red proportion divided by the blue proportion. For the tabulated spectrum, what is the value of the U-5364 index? 0.7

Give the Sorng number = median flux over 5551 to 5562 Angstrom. 14.36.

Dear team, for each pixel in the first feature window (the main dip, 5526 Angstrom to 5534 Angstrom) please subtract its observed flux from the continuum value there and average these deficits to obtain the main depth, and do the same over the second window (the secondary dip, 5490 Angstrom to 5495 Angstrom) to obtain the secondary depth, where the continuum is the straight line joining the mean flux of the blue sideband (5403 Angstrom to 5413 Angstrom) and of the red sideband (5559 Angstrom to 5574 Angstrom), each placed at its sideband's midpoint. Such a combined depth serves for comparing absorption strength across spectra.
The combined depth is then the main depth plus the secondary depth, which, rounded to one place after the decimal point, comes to 1.1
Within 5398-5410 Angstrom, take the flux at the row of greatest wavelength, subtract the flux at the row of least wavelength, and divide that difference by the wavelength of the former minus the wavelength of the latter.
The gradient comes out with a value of 0.06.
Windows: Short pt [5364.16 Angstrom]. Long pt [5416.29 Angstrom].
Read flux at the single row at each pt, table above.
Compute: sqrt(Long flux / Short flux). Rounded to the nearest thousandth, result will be 0.984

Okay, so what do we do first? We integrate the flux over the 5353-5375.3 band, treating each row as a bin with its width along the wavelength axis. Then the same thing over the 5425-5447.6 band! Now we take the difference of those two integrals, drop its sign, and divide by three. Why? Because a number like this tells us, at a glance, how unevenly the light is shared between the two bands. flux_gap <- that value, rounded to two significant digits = 1.7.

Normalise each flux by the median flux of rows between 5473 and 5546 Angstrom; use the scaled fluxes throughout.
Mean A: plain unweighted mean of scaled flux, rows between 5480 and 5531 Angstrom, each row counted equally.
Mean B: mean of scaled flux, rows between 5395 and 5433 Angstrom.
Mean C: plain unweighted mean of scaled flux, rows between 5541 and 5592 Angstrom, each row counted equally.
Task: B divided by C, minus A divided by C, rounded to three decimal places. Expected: 0.036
